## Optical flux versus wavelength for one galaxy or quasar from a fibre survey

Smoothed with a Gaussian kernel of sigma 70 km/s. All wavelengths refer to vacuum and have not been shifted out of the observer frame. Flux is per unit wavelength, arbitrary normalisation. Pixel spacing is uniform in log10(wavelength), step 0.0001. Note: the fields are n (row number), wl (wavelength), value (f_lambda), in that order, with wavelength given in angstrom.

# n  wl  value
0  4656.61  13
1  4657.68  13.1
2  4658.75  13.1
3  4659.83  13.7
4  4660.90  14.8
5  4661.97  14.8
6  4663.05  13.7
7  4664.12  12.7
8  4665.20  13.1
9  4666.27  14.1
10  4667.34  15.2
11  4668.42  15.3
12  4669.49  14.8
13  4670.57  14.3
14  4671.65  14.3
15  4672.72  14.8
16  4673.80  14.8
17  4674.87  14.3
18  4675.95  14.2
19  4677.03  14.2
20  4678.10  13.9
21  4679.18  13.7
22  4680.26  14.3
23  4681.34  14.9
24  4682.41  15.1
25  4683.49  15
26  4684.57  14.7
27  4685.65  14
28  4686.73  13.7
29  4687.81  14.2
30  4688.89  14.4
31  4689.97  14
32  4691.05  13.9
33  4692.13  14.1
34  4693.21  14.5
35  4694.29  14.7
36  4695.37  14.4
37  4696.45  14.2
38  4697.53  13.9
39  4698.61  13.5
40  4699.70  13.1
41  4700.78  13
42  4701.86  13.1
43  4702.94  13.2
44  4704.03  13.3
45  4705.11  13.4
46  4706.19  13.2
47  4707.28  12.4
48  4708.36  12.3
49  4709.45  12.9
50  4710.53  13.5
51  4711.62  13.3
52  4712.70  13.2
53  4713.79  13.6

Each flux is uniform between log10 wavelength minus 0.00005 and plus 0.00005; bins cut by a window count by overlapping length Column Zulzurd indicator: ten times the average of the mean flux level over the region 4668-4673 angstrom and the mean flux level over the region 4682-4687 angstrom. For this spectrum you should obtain 146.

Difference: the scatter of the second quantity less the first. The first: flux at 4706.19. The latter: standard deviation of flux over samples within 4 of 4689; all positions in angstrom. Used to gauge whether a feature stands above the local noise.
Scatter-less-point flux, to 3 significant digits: -13.0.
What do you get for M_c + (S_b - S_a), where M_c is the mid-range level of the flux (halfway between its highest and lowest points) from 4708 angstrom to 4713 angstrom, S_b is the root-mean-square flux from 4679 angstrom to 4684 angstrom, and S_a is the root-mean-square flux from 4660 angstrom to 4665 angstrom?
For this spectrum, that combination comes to 13.5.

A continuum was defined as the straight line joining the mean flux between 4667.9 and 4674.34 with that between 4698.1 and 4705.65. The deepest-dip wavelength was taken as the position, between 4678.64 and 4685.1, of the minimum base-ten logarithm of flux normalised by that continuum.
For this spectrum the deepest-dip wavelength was 4679.18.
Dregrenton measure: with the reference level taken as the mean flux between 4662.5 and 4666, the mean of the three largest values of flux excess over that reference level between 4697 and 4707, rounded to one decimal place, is 0.4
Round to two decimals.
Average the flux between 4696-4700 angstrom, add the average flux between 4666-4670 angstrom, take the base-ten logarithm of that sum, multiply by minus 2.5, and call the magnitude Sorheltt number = -3.64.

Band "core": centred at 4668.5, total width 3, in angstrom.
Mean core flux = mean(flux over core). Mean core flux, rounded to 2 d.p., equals 15.10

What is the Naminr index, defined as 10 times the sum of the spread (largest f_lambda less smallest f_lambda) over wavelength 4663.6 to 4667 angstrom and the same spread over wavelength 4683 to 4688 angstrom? 27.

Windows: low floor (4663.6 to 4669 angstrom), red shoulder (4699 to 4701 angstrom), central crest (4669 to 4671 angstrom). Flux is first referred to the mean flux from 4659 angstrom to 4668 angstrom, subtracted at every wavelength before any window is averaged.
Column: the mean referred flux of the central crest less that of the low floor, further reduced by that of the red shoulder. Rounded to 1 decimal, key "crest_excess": 1.4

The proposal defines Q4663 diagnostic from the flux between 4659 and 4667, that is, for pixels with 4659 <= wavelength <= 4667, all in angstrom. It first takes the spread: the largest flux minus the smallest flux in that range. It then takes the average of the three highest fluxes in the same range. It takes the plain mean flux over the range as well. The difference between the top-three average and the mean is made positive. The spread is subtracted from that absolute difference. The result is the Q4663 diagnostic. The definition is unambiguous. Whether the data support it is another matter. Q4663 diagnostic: -1.38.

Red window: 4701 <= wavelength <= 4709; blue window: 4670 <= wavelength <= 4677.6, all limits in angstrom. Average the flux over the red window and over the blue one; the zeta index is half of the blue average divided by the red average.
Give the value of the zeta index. 0.555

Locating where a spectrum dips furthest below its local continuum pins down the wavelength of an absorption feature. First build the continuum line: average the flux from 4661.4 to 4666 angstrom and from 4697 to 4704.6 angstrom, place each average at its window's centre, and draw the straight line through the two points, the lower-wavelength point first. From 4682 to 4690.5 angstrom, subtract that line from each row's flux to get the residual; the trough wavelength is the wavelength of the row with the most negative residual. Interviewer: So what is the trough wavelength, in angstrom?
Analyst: 4686.73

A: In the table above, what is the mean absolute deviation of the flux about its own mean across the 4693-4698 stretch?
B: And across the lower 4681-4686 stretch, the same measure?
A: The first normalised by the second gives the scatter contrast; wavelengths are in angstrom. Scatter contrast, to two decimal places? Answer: 0.74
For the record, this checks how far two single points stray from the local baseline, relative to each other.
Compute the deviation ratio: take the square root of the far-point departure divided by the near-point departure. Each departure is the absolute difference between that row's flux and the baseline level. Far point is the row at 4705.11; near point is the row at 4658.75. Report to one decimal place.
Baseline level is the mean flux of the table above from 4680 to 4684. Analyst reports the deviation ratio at 0.9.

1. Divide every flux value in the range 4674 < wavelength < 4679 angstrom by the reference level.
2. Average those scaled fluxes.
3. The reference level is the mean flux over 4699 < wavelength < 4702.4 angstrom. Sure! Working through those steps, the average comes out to 1.08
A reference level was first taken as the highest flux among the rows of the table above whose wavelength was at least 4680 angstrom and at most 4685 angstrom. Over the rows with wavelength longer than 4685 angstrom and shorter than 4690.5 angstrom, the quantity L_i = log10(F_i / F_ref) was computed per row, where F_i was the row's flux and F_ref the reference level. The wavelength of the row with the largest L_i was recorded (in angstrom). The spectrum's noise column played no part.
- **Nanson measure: 4688.89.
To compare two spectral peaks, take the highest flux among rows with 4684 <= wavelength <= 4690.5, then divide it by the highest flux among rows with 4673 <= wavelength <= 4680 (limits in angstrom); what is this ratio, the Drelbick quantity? 0.99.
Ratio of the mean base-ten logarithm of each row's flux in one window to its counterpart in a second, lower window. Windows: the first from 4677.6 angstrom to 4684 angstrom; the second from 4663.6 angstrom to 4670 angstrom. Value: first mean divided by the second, 1.01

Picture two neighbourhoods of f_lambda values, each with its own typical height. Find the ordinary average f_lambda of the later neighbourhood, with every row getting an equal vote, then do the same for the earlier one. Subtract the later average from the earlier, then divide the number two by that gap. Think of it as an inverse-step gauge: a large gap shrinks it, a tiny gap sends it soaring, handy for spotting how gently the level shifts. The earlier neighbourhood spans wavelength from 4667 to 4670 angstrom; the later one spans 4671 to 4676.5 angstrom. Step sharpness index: 3.2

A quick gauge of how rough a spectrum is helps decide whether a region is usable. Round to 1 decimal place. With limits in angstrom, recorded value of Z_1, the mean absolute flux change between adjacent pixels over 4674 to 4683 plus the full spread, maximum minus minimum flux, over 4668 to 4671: 1.3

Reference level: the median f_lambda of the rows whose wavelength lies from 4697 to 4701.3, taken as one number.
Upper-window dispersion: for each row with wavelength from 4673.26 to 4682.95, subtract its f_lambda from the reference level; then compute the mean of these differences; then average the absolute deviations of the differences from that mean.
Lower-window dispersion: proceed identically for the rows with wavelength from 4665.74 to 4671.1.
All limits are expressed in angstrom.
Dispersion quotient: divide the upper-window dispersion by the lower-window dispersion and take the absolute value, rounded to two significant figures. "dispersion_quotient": 0.86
